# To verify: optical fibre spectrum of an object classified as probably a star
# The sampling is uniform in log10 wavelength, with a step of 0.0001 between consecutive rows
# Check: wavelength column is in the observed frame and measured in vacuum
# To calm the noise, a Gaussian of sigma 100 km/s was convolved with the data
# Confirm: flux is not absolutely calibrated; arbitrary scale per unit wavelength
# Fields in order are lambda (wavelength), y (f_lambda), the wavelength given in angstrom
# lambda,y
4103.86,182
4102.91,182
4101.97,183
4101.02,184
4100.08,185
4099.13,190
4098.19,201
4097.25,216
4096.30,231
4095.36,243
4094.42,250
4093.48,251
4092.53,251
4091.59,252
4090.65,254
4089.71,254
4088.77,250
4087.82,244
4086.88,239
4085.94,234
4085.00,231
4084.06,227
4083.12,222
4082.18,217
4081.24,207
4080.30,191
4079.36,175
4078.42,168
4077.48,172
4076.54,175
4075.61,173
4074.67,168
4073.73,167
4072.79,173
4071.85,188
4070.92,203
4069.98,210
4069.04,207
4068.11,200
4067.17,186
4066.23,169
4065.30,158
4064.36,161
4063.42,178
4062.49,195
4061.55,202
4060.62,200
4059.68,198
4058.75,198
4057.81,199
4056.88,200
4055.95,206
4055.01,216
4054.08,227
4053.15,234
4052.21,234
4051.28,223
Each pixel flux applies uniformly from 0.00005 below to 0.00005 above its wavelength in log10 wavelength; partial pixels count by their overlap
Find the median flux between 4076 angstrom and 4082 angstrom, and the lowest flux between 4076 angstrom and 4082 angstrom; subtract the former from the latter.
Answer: -7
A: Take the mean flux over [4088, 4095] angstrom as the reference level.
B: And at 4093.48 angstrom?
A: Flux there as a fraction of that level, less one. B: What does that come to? 0.00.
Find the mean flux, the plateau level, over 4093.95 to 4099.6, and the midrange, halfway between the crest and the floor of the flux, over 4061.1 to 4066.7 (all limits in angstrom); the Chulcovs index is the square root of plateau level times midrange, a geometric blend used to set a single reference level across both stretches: 200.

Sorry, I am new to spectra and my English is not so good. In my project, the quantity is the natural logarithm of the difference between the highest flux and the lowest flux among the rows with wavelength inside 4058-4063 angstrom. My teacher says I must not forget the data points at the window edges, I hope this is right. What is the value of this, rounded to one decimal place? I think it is 1.9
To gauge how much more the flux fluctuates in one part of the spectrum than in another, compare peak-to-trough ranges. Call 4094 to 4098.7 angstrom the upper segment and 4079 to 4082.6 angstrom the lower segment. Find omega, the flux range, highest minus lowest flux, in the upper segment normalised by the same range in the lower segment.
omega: 1.2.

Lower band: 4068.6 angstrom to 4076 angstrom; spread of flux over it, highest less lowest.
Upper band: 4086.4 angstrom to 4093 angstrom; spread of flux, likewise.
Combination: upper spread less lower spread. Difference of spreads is -28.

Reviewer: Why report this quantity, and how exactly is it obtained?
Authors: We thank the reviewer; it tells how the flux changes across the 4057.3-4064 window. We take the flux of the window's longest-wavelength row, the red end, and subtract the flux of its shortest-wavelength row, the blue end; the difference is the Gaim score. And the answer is -21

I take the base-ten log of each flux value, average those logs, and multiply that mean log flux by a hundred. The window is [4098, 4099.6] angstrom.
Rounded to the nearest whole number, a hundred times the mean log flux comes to 229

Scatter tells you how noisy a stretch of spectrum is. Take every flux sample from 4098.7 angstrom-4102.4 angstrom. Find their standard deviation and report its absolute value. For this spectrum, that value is 3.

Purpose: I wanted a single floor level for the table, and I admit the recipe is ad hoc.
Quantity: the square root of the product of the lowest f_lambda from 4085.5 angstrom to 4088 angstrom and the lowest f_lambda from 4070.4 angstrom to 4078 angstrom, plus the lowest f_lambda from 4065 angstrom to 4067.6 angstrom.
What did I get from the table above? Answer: 356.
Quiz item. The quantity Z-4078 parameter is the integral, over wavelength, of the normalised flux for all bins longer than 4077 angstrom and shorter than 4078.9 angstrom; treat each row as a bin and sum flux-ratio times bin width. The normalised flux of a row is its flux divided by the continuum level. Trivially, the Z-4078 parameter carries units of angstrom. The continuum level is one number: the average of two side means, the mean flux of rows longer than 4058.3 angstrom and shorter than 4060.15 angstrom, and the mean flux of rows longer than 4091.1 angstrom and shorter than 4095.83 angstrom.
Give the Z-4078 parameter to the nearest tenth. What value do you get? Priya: 1.4 angstrom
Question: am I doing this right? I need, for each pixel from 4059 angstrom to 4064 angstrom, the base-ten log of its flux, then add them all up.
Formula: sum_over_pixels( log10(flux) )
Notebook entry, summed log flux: 11.4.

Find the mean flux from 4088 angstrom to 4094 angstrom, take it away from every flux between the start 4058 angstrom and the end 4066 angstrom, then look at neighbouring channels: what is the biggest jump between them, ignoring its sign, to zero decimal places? 17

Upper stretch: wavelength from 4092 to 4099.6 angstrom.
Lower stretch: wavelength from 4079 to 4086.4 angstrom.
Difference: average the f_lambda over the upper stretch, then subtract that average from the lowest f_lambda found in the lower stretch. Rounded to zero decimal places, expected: -54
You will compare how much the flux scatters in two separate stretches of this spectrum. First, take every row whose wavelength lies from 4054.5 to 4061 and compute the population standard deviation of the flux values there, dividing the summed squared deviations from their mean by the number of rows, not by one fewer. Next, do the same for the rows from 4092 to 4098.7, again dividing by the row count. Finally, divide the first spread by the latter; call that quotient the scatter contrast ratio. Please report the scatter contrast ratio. 0.3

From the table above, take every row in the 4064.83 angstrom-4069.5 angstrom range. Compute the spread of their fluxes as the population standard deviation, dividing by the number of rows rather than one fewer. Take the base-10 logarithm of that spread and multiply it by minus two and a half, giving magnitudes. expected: -3.2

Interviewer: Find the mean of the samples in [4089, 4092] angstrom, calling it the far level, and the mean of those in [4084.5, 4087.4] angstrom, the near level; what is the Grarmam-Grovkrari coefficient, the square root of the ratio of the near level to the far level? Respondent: 0.96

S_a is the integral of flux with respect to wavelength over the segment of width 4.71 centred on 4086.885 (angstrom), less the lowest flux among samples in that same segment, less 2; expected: 894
